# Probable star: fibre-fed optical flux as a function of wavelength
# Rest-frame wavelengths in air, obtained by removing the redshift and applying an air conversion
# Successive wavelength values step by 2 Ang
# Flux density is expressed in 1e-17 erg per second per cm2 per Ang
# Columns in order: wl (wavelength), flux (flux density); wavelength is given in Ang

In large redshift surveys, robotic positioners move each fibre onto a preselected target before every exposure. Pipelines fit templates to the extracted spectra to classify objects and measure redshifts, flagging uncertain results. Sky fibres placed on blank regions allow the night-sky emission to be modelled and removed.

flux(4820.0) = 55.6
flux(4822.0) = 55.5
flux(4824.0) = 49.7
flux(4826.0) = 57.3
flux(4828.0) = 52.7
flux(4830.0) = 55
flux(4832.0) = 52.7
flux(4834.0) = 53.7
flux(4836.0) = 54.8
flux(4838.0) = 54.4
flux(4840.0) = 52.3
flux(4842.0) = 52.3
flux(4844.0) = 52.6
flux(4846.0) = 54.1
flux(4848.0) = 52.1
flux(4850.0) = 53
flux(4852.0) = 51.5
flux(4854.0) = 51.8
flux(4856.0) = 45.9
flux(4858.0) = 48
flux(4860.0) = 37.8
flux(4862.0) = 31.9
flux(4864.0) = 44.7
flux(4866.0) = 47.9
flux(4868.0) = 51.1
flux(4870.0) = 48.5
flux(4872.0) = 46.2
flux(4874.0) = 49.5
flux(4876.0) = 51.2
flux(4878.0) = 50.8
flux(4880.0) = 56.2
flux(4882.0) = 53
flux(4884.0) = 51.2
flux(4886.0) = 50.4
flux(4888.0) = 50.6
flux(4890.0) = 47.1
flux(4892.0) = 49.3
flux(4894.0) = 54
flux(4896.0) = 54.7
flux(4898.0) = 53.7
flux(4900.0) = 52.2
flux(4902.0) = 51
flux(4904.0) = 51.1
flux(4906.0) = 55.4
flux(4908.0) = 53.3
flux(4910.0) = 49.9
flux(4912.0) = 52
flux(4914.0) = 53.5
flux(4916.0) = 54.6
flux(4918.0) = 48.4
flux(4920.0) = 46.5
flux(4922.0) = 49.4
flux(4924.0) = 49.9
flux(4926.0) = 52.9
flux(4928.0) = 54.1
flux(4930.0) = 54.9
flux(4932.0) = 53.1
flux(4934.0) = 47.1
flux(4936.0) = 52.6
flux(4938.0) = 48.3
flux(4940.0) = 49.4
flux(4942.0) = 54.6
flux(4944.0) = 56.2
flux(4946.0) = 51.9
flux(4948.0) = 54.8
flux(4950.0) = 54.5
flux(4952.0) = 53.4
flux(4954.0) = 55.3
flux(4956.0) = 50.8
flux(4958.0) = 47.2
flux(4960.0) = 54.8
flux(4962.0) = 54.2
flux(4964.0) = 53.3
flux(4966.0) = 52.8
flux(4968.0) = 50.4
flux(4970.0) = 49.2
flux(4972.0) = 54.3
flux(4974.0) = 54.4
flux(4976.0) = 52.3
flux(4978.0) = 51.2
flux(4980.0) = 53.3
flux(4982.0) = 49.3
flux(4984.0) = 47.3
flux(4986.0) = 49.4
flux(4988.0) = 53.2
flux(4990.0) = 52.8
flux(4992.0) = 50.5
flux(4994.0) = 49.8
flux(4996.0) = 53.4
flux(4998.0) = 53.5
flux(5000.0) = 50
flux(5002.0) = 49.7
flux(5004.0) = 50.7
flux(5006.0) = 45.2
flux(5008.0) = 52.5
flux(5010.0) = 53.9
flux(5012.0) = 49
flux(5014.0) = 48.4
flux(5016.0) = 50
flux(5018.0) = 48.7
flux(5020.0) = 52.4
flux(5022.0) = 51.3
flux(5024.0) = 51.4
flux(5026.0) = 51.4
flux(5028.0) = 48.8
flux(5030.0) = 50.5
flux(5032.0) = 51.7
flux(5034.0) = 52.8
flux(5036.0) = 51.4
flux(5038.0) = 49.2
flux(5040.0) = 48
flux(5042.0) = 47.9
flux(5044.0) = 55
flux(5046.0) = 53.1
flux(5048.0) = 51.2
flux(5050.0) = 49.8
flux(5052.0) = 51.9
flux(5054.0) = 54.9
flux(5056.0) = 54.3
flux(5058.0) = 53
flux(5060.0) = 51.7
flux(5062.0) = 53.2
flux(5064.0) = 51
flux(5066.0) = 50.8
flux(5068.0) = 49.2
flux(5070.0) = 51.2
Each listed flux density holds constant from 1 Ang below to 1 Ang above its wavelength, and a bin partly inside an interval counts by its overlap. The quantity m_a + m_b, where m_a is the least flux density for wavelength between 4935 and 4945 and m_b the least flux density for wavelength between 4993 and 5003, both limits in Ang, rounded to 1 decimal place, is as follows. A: 98.0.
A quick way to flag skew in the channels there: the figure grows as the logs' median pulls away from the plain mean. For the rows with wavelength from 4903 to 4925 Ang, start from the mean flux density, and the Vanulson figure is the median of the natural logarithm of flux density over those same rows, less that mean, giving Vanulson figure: -47.3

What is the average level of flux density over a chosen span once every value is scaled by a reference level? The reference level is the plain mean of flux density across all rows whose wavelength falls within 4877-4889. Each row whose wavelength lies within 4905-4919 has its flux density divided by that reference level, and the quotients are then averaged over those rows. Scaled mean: 1.01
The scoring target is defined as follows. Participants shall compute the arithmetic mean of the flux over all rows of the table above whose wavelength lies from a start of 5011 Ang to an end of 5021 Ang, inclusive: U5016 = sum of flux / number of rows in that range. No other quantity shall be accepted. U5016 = 49.7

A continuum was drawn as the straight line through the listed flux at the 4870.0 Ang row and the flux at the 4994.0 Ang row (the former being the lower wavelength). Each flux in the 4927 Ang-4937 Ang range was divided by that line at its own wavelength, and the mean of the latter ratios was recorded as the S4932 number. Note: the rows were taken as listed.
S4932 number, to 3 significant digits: 1.07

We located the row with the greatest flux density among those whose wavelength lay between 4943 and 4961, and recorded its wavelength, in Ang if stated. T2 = 4944.0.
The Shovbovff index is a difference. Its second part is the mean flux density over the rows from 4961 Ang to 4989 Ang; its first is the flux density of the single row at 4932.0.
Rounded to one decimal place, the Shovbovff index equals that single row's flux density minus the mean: 1.3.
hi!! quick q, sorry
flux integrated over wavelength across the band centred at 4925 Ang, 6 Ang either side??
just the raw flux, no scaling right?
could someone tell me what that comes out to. 615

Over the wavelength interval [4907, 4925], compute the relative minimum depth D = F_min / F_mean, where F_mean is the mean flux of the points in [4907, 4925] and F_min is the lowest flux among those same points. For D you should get 0.91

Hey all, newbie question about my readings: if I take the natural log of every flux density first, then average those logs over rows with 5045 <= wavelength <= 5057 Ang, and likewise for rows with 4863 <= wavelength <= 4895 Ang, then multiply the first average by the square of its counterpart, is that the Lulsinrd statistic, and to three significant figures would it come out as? 60.6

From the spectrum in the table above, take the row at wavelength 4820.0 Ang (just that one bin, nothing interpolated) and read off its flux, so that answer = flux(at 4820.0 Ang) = 55.6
